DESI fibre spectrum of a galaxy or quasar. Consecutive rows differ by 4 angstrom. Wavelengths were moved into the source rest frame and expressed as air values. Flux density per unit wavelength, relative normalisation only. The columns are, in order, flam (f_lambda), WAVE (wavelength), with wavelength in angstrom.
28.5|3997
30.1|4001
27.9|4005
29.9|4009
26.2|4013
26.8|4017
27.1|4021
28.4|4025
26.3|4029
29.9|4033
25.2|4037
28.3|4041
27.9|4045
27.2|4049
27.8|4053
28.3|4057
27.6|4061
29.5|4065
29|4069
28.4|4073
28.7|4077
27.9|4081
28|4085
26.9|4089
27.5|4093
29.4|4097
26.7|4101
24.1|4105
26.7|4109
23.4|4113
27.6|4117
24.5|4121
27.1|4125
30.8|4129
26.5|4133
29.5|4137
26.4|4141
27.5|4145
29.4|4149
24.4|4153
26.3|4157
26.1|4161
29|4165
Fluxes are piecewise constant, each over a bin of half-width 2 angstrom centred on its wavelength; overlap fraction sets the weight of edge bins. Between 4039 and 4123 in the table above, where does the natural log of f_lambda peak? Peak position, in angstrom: 4065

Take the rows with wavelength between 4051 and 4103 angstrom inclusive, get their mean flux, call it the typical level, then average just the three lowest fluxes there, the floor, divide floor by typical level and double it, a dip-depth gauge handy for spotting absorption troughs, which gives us 1.92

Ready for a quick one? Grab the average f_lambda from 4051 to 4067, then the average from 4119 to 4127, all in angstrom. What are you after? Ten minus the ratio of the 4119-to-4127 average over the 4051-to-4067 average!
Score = 9.088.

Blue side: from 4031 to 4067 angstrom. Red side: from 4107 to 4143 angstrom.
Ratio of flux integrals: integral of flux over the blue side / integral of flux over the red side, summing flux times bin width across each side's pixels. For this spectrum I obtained 1.04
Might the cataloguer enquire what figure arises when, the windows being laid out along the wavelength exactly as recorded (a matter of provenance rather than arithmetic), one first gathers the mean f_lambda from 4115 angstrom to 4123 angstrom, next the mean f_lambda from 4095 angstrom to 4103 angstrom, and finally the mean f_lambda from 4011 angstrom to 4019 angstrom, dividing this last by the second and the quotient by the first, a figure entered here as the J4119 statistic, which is 0.036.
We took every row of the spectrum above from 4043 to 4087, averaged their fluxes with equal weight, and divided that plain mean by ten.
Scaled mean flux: 2.82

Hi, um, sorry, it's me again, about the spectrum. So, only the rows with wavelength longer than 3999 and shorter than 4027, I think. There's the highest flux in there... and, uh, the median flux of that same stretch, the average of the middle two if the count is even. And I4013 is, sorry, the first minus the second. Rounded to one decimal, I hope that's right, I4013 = 2.2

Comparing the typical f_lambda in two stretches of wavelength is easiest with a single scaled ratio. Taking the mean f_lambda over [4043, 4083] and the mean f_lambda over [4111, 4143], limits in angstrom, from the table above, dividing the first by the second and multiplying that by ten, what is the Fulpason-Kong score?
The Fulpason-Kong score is 10.47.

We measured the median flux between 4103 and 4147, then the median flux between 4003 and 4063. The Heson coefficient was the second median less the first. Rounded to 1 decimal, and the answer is 1.1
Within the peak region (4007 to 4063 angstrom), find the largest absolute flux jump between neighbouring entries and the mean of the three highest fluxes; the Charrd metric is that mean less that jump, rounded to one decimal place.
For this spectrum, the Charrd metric 24.7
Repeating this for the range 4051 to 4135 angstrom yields 25.6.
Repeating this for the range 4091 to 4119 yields 24.0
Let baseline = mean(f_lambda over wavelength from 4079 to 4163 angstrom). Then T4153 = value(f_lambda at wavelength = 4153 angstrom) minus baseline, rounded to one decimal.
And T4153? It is -2.6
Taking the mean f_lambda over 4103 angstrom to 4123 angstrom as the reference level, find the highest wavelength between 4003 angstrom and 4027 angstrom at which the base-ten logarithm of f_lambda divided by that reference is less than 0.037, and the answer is 4021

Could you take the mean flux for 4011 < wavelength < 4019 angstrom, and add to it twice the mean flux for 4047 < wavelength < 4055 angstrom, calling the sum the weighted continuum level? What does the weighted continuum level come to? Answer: 81.5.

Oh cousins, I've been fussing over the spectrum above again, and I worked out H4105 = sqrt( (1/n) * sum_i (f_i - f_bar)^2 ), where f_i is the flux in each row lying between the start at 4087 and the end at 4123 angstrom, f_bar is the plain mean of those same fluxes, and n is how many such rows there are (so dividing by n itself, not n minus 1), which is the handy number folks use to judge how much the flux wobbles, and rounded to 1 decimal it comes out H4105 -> 1.8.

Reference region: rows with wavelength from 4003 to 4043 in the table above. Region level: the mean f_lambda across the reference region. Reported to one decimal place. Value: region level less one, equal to 26.6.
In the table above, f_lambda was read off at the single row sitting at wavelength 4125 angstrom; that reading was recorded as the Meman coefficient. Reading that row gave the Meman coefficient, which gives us 27.1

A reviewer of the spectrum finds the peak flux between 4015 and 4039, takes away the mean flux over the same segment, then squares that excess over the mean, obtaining 6.8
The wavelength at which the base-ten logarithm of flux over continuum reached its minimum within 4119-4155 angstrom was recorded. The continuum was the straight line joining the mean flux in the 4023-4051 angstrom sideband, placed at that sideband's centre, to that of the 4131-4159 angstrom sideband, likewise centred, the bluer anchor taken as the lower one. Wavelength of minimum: 4121 angstrom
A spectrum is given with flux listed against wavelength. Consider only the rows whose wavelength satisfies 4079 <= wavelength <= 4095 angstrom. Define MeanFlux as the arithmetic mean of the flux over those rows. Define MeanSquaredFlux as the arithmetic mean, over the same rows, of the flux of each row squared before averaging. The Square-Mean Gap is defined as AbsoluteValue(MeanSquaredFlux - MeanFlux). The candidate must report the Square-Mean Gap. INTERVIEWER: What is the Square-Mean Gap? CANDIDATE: 733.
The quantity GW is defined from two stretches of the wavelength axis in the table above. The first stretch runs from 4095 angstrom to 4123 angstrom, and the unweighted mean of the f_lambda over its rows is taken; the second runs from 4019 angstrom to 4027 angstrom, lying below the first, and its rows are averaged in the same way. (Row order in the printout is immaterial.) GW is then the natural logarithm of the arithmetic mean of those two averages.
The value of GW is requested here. 3.29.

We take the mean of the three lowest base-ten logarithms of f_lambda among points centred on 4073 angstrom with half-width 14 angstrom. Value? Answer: 1.44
